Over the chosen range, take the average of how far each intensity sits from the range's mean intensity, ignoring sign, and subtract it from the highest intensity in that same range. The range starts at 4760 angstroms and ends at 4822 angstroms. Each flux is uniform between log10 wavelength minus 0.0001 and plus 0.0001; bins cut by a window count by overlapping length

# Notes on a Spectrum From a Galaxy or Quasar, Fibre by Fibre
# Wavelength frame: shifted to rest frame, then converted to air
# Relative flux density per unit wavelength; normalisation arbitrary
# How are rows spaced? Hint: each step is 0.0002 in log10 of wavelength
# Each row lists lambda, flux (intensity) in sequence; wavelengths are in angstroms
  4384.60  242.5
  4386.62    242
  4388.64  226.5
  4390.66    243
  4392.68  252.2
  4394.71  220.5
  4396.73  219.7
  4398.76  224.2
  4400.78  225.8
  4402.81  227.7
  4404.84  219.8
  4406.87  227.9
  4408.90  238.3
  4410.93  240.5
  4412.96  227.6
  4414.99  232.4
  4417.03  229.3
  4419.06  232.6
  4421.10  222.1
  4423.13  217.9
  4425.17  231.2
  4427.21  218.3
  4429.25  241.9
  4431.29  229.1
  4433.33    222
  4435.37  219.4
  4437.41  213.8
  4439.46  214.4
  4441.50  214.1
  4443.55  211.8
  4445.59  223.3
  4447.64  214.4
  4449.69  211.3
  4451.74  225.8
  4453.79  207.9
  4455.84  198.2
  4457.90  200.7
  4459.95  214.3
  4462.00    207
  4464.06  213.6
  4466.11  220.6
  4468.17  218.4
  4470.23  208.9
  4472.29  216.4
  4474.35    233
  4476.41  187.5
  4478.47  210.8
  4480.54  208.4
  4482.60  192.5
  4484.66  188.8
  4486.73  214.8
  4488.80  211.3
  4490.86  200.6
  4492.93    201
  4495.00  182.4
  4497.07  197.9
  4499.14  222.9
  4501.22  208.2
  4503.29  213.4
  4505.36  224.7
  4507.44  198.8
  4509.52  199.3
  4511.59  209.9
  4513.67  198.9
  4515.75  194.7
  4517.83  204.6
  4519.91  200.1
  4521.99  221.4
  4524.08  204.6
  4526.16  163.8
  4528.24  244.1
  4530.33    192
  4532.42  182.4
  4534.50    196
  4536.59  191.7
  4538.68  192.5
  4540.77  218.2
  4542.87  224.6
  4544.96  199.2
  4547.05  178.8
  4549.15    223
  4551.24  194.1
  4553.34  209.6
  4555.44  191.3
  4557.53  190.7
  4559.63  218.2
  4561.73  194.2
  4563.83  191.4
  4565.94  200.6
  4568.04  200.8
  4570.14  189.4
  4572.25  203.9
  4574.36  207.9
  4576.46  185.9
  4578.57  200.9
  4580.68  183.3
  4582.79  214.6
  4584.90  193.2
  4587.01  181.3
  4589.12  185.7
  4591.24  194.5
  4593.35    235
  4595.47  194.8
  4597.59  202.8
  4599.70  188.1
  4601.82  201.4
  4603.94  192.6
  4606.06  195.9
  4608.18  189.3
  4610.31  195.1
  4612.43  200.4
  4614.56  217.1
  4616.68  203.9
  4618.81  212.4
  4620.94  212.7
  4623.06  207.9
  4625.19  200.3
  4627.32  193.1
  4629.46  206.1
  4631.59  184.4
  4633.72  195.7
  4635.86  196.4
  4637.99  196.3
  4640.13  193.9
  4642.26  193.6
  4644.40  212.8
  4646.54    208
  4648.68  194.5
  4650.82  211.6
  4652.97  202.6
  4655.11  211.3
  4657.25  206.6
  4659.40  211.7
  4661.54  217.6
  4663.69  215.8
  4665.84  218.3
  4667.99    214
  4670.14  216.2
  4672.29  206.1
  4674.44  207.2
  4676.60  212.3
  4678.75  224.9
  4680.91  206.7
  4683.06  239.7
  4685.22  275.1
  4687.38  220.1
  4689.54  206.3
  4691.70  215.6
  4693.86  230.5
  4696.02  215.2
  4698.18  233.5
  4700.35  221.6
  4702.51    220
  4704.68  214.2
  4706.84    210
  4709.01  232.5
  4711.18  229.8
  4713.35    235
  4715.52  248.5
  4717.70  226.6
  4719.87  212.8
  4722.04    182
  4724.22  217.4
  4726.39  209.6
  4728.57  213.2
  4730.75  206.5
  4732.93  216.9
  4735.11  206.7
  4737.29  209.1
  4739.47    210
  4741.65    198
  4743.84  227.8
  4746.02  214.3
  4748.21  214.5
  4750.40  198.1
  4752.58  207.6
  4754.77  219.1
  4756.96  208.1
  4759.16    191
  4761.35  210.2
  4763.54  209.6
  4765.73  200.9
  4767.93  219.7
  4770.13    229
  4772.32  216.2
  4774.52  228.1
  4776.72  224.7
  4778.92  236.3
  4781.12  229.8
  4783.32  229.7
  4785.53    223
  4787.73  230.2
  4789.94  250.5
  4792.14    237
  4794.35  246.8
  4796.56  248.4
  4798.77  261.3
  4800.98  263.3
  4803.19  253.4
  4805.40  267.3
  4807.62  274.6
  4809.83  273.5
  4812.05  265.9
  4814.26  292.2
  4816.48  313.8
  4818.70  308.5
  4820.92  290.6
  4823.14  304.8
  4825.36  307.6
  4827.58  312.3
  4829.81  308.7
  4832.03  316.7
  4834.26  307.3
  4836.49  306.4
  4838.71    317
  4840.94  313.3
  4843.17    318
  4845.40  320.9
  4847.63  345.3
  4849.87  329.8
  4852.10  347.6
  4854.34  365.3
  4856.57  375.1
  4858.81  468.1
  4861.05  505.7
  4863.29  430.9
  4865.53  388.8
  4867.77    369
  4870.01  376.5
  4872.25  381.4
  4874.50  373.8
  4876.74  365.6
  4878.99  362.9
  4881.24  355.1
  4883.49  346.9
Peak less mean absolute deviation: 289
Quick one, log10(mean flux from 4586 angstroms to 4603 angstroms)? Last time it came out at 2.30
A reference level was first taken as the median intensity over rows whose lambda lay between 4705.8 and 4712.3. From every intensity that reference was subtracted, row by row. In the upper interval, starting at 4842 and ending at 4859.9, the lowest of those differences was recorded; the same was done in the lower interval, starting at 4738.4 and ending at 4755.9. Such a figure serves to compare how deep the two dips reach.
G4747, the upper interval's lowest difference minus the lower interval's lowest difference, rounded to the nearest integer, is 120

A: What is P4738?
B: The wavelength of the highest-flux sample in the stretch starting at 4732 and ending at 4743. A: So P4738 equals 4732.93 angstroms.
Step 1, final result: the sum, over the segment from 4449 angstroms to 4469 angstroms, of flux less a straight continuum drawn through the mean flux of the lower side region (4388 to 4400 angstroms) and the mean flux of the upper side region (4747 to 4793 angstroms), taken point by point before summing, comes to -173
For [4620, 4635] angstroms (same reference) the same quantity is -168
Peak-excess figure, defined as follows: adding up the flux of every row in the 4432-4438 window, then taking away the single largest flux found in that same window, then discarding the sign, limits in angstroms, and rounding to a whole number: 433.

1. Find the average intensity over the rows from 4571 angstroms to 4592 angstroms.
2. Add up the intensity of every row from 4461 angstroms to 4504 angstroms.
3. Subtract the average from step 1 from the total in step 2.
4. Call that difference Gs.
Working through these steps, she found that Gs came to 4163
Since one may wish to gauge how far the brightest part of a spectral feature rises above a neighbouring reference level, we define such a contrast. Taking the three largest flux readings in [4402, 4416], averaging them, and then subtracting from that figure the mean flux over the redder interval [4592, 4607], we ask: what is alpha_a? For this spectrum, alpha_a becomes 36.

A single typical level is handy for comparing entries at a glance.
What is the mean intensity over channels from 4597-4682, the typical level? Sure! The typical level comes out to 204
